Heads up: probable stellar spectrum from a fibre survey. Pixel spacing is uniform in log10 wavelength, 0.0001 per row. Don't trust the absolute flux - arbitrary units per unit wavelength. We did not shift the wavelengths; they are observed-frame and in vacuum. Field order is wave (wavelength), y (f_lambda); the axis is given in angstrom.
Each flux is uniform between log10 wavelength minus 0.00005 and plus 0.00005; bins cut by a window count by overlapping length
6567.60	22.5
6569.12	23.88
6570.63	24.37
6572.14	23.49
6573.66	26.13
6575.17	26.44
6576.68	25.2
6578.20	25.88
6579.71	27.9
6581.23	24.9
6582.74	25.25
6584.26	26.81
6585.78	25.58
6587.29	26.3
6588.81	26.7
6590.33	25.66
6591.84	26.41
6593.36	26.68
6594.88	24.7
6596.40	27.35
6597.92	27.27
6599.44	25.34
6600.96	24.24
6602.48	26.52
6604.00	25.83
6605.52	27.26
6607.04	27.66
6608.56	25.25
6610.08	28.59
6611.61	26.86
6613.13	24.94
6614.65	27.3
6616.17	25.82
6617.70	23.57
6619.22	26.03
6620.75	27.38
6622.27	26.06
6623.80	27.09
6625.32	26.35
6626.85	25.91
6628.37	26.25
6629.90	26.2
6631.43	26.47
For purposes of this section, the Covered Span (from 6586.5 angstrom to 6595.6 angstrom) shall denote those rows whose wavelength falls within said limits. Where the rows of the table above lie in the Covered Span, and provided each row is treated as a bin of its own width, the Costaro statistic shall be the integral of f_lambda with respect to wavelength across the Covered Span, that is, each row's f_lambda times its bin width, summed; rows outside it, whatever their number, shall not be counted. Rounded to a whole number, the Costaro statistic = 237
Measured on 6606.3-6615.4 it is 244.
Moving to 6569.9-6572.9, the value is 72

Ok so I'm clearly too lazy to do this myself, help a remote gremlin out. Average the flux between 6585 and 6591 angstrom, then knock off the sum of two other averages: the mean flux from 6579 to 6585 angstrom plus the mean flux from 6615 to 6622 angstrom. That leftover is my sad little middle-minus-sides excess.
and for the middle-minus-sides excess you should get -25.9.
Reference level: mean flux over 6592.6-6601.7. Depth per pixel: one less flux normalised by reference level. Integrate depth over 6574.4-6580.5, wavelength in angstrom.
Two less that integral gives 2.10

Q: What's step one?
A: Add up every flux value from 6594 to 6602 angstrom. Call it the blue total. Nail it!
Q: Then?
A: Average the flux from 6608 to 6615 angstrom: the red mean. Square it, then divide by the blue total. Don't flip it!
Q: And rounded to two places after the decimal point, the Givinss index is 5.48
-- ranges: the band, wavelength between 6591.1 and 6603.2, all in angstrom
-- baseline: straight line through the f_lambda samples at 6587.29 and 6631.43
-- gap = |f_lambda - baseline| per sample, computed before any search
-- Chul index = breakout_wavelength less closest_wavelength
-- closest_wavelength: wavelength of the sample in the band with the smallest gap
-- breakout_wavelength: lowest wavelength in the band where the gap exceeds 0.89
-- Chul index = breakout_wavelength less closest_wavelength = 3.0 angstrom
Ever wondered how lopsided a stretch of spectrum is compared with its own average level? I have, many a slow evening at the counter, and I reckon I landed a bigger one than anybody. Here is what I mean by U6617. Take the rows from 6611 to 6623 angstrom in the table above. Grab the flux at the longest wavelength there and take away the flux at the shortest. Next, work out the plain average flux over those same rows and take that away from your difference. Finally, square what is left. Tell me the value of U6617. 718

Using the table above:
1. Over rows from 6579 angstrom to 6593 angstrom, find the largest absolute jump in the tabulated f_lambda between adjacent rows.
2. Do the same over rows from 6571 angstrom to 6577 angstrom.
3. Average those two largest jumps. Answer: 2.82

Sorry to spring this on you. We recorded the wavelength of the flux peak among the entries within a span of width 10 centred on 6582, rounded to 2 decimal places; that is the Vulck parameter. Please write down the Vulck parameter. 6579.71 angstrom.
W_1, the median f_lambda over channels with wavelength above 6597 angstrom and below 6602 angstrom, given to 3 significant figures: 25.3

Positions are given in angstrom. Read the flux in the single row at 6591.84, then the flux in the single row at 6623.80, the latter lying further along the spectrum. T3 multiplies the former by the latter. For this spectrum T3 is 715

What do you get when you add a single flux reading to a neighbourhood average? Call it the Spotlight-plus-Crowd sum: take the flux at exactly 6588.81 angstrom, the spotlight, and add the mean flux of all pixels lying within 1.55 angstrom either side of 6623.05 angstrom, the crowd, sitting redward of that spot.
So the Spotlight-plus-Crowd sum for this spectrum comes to 53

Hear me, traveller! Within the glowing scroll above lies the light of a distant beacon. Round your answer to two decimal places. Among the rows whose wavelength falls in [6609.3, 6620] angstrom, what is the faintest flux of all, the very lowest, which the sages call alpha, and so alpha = 23.57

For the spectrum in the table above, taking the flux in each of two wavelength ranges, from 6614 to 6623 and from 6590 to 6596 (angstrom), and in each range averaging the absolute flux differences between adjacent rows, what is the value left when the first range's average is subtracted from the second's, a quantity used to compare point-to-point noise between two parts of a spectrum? -0.8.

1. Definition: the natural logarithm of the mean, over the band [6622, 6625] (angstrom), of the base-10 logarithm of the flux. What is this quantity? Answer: 0.354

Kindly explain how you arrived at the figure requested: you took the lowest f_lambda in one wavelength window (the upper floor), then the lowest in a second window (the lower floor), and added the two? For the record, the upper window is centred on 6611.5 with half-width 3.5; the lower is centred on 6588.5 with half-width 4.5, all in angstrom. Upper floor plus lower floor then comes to 50.5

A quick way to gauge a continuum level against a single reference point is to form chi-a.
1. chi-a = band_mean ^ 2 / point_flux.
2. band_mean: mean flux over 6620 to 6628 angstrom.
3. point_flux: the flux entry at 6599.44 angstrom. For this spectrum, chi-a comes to 27.8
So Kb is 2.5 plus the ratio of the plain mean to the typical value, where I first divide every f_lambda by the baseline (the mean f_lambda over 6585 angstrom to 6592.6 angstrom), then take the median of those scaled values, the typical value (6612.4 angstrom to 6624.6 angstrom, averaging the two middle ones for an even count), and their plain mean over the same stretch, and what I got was 3.50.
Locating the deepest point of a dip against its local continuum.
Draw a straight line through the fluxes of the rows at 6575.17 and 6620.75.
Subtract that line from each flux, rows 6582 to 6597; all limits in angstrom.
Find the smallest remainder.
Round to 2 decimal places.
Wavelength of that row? 6594.88 angstrom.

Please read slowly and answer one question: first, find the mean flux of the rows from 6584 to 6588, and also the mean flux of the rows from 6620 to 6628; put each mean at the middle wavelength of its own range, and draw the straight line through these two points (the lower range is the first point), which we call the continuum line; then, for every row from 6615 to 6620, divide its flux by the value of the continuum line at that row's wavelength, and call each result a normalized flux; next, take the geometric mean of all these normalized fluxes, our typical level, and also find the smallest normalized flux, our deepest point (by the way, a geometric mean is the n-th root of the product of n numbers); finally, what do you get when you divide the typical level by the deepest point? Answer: 1.07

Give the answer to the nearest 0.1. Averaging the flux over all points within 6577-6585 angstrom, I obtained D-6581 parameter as 26.1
